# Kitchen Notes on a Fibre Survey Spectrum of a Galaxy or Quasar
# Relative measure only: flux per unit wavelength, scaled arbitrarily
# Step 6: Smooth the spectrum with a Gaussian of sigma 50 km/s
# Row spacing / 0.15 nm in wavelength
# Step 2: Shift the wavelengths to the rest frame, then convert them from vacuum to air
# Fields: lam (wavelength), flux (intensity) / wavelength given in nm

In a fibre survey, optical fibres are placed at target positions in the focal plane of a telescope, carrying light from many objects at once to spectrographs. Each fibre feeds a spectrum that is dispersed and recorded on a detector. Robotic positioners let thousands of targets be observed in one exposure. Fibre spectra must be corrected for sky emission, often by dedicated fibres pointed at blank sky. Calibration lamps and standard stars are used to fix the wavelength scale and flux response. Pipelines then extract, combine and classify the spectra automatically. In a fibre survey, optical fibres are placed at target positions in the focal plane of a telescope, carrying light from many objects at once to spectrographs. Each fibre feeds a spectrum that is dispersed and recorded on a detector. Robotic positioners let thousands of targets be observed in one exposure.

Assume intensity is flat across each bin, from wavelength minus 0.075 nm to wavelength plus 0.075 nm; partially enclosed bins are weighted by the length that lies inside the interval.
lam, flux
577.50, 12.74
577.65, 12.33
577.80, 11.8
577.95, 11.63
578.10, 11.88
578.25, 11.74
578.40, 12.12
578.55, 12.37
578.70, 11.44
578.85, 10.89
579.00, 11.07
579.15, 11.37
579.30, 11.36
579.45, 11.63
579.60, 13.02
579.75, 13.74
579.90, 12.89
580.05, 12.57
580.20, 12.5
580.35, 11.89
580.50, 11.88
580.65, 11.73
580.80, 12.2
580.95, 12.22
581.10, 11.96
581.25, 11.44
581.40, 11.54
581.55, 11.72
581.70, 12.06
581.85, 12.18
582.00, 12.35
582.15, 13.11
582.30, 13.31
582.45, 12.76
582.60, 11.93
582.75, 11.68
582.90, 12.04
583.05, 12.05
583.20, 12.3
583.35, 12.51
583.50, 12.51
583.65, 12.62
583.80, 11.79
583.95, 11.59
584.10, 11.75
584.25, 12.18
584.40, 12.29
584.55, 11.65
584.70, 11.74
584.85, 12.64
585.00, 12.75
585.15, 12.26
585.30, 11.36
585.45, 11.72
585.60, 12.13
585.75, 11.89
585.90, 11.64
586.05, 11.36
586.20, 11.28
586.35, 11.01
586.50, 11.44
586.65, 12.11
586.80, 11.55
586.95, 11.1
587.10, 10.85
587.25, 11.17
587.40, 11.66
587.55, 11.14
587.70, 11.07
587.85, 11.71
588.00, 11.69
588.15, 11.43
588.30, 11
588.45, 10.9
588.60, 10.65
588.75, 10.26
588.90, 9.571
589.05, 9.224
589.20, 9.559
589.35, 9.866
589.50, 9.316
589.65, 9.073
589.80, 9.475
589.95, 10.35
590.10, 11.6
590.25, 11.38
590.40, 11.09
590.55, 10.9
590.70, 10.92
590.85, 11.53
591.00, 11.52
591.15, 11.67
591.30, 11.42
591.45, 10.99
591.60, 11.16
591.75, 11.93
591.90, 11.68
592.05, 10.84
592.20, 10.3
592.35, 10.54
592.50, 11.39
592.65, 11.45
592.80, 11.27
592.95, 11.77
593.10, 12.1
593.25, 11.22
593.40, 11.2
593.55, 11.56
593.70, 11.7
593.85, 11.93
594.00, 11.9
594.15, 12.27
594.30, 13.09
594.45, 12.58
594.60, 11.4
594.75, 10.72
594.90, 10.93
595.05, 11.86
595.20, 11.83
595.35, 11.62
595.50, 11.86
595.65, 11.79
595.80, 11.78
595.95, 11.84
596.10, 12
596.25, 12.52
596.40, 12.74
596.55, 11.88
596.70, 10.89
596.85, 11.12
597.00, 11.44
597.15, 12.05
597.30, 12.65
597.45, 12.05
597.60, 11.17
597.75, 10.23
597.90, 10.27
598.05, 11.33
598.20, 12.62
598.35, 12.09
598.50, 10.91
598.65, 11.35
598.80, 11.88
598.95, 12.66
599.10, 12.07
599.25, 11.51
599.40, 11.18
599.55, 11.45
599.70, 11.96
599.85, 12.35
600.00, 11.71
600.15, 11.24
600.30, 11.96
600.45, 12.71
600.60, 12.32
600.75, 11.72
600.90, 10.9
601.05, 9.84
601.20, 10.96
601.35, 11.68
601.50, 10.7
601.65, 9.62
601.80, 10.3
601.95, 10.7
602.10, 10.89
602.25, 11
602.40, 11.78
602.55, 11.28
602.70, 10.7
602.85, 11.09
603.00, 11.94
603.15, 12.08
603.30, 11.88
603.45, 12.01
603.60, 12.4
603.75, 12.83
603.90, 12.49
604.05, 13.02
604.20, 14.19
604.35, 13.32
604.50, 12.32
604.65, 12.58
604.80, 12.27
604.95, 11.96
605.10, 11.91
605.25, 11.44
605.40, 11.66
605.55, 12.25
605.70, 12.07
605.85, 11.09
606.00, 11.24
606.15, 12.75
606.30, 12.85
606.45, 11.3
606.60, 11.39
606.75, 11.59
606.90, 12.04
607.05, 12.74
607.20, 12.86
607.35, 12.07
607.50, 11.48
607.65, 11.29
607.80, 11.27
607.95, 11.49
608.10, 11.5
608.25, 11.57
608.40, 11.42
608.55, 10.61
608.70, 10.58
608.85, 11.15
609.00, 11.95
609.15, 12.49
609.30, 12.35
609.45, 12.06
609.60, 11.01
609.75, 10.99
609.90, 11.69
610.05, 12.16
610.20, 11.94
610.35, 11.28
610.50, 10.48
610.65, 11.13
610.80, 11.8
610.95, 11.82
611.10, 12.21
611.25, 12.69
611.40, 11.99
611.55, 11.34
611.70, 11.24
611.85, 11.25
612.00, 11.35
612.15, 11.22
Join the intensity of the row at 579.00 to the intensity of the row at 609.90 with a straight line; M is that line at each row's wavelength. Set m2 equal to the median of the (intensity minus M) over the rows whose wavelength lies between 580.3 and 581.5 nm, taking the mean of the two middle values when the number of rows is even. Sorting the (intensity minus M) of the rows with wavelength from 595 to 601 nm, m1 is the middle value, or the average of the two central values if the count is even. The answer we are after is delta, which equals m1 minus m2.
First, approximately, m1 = 0.42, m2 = 0.79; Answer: -0.37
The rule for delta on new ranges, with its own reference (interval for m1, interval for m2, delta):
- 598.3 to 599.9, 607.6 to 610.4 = 0.57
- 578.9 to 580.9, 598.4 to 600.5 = 0.48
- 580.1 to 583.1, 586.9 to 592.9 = 1.09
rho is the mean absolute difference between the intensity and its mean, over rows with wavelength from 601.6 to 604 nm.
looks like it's 0.74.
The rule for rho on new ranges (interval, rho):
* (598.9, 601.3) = 0.57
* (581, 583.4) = 0.40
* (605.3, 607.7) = 0.54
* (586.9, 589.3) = 0.60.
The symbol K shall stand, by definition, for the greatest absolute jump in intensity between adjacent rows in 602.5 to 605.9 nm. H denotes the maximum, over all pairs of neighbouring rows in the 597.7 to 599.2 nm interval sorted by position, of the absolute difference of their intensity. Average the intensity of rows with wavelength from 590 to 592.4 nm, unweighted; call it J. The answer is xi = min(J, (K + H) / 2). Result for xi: 1.2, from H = 1.29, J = 11.2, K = 1.17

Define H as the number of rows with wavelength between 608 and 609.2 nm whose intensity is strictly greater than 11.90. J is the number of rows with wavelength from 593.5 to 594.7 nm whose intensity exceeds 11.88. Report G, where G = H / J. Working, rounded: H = 2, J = 5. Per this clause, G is 0.40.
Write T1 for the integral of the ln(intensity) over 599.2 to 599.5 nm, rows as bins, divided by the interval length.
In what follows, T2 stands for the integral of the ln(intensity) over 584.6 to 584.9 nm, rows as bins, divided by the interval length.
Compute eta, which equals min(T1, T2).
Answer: 2.43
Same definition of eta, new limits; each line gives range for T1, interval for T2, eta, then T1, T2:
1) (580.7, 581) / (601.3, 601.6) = 2.40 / 2.499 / 2.40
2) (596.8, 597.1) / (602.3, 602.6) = 2.43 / 2.430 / 2.44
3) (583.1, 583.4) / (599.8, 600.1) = 2.48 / 2.515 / 2.48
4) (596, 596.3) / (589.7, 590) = 2.28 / 2.501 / 2.28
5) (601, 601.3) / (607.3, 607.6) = 2.35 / 2.355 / 2.46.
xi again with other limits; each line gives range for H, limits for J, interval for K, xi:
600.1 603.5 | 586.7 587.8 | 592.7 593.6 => 1.0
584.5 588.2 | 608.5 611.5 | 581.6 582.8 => 0.9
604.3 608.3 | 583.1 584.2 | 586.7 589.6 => 1.1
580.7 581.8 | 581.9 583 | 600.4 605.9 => 0.8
